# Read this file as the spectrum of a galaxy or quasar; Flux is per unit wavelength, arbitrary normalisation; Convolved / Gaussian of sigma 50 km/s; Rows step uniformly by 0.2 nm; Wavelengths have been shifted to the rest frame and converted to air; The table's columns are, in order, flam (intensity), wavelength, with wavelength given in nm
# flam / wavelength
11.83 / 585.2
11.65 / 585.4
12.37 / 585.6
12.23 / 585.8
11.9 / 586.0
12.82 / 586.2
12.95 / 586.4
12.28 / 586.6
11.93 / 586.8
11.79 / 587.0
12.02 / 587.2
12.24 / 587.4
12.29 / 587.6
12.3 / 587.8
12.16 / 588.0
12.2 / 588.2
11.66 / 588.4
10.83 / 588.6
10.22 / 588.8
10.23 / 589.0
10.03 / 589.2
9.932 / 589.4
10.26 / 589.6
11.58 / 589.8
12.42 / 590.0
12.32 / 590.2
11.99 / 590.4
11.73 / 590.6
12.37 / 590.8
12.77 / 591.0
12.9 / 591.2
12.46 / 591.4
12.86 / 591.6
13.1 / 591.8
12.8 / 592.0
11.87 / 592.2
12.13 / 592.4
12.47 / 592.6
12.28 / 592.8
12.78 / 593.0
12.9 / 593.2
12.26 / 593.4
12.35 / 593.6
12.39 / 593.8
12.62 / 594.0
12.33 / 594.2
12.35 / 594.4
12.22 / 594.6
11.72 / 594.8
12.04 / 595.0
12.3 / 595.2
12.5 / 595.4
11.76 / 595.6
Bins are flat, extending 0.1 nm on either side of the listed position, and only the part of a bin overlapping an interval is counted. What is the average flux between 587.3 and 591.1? 11.6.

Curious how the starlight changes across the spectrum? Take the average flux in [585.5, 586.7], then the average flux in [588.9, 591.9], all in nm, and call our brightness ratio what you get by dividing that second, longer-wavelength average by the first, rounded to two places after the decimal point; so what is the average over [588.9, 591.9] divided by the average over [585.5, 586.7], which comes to 0.95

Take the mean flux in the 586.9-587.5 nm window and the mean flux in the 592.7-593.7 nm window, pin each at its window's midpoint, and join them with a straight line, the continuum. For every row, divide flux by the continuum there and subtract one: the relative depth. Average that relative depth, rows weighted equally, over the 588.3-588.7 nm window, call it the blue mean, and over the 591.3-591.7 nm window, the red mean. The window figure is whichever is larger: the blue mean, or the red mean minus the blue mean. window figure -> 0.10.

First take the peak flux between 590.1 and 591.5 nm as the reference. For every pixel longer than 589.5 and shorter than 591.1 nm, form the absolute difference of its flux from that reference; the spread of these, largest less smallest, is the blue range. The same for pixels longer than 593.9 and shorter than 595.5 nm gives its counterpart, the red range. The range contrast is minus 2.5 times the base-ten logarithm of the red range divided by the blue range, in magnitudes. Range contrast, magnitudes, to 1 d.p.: 1.1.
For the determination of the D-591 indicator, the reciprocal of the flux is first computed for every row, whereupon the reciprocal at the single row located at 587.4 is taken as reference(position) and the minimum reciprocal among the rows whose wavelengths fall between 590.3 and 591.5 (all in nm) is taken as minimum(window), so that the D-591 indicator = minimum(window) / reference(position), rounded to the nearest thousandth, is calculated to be 0.949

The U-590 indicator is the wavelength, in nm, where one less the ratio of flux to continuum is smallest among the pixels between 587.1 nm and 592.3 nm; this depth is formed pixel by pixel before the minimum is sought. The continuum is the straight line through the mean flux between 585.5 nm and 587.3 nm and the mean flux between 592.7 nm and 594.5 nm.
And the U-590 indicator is 591.8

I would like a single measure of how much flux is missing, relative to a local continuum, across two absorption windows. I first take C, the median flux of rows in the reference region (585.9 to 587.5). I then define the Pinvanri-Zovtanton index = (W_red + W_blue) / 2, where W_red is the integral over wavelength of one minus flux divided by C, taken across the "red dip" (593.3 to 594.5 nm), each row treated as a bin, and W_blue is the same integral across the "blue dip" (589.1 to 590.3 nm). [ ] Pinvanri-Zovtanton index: 0.04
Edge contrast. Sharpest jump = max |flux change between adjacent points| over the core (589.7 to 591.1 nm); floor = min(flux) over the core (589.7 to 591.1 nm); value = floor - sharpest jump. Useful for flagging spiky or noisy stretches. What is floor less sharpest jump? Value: 10.74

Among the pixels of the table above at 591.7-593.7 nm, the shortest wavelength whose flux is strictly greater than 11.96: 591.8 nm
